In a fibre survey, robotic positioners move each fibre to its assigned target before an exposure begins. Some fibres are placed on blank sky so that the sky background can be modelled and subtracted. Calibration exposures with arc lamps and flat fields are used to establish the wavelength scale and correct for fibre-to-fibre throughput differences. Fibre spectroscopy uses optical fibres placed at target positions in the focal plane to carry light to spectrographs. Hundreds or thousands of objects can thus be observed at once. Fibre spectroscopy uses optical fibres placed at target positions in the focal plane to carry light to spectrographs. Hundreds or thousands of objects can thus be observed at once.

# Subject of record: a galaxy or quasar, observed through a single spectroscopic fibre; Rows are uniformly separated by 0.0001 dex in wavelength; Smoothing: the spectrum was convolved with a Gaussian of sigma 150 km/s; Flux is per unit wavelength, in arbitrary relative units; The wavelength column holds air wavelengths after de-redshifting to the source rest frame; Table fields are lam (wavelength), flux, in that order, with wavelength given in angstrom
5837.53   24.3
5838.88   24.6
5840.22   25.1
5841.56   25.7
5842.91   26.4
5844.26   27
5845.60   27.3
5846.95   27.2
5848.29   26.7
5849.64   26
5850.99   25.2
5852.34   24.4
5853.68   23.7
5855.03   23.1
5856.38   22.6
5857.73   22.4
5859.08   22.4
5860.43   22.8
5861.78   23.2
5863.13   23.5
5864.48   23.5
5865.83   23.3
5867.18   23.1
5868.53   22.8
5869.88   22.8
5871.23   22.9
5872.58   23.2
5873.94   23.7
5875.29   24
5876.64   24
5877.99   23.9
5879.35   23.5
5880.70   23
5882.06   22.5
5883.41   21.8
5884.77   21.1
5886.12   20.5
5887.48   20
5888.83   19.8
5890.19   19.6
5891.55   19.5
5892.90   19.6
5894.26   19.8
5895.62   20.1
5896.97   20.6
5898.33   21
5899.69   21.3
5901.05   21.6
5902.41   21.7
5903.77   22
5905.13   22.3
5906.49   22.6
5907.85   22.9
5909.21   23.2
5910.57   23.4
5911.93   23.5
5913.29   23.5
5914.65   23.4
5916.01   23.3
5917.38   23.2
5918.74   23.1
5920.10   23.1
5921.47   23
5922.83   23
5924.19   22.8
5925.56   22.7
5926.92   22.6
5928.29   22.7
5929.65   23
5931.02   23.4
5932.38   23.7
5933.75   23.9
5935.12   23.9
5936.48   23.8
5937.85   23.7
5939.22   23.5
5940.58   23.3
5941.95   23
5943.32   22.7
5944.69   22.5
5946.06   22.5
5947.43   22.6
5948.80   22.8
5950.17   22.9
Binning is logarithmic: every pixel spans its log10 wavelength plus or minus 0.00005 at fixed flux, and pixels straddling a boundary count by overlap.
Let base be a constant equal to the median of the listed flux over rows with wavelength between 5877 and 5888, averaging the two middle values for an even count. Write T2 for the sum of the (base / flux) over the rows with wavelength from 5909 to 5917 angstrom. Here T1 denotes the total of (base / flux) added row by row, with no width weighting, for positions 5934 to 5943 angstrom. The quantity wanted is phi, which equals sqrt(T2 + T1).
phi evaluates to 3.37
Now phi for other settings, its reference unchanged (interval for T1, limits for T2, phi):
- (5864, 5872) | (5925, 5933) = 3.40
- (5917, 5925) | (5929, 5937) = 3.38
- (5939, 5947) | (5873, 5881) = 3.38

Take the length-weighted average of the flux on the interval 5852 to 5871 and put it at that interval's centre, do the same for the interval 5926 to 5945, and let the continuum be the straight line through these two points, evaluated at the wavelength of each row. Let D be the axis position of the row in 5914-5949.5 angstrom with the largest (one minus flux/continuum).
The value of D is 5946.06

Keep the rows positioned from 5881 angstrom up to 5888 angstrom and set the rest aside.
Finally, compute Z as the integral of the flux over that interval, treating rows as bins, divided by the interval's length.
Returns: 21.3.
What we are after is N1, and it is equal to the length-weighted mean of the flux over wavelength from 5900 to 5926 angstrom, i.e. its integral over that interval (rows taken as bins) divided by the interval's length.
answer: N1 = 22.8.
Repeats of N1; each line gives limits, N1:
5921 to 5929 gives 22.8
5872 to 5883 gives 23.4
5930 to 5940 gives 23.7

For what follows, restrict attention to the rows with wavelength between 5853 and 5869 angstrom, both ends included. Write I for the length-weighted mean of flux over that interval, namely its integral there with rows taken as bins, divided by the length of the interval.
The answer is 23.0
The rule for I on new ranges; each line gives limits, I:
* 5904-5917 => 23.1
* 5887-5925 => 21.9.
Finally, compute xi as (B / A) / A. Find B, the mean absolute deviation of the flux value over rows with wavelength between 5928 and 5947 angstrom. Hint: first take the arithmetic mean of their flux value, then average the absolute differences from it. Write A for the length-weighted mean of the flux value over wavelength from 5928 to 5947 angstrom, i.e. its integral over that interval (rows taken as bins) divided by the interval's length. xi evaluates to 0.0008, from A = 23.3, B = 0.4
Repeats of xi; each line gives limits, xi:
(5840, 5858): 0.0022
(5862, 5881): 0.0007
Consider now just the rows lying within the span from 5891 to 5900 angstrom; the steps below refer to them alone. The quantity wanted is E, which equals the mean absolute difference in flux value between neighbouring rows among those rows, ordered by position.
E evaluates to 0.30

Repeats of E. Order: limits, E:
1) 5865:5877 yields 0.21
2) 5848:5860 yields 0.54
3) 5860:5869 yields 0.23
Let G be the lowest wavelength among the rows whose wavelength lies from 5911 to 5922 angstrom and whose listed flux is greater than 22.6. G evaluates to 5911.93 angstrom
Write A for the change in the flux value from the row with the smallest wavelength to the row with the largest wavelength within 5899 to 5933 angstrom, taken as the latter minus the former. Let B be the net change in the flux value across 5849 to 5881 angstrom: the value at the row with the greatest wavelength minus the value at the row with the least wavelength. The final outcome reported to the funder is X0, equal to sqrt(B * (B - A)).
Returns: 4.0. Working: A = 2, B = -3.0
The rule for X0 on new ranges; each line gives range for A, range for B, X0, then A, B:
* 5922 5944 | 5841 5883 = 3.0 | 0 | -3.2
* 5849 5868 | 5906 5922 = 1.1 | -3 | 0.4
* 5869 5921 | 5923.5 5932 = 0.4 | 0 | 0.6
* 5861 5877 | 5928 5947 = 0.4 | 1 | -0.2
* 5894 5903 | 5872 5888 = 4.0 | 2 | -3.2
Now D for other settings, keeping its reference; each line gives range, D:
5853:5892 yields 5891.55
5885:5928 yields 5891.55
